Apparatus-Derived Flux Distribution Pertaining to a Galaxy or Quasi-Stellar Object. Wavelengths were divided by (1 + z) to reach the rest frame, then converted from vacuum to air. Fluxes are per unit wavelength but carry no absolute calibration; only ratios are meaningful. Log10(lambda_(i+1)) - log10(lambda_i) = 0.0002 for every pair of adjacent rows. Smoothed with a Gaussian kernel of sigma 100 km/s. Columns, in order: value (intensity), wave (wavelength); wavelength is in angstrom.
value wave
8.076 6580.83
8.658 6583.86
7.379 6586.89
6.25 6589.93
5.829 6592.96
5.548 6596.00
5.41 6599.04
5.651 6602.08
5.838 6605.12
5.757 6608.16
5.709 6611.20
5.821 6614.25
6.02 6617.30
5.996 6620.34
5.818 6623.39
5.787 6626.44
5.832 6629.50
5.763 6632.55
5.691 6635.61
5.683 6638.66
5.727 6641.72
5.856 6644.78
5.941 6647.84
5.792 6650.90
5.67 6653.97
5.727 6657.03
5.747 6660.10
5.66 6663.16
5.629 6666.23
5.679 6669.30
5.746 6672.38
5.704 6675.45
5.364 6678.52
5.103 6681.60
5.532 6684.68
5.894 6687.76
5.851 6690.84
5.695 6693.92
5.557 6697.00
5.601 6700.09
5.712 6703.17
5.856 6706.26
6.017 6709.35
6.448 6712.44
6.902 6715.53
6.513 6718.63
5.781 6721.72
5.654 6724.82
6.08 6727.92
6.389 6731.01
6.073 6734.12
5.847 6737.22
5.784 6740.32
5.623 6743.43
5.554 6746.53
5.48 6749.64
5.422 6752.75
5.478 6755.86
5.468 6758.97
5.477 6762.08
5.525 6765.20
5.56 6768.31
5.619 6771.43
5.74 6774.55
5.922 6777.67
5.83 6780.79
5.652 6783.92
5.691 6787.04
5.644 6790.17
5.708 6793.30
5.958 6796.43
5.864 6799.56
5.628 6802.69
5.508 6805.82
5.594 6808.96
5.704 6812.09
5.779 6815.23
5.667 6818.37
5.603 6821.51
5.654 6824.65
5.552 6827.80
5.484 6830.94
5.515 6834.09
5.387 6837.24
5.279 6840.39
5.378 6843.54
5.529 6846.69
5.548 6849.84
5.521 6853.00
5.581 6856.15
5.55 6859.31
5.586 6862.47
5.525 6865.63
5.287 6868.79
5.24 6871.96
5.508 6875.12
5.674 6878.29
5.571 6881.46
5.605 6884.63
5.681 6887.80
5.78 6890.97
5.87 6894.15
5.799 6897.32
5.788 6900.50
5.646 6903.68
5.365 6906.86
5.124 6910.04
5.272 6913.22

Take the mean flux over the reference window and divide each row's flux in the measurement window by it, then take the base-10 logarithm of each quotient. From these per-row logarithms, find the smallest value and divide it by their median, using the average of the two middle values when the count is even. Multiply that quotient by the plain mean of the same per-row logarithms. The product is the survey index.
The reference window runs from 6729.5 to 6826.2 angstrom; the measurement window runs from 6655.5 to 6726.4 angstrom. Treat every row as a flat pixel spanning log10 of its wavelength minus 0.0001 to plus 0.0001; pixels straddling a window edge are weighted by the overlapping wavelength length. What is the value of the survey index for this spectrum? -0.22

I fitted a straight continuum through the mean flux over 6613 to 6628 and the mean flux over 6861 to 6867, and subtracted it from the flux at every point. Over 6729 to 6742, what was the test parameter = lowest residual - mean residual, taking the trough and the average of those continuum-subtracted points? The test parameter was -0.23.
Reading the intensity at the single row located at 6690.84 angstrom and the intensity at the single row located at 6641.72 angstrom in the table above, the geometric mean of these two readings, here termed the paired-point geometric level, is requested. 5.8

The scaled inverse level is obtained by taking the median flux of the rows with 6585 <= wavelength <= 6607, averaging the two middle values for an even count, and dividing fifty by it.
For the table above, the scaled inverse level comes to 8.58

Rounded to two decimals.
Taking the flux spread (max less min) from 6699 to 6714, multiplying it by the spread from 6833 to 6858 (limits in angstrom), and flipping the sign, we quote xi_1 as -0.26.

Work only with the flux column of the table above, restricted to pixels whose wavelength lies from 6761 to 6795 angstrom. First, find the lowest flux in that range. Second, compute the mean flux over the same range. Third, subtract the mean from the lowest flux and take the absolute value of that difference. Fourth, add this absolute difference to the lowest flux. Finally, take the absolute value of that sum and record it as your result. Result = 5.67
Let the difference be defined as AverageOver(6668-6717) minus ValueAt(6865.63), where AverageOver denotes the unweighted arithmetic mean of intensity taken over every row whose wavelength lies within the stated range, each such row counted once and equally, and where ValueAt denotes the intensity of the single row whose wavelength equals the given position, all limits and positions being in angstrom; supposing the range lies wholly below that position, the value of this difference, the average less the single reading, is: 0.27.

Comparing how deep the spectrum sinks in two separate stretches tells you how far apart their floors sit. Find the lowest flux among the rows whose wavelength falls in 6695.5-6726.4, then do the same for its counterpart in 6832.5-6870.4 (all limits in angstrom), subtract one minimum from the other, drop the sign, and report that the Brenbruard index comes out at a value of 0.28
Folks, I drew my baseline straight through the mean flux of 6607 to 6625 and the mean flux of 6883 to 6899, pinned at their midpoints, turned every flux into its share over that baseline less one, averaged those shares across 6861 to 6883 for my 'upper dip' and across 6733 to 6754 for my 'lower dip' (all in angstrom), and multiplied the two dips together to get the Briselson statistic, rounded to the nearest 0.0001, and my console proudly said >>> 0.0010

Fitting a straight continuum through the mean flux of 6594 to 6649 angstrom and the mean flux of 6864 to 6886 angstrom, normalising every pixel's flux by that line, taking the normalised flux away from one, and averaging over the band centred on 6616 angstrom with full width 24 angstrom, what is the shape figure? -0.012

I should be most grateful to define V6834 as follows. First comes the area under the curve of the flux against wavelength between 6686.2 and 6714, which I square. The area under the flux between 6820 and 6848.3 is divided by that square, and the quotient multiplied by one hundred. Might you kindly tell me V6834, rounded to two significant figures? 0.59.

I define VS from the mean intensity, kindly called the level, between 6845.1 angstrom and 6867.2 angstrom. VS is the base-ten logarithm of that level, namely 0.744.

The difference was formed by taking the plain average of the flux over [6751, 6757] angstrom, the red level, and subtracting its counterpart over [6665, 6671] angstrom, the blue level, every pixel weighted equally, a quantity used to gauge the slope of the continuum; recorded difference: -0.20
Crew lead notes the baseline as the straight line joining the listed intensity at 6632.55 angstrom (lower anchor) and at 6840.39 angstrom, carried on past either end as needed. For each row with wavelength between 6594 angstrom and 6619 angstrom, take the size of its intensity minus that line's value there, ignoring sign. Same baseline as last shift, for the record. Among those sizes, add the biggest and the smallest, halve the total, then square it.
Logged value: 0.049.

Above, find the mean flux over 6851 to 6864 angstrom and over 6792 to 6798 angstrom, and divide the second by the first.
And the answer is 1.05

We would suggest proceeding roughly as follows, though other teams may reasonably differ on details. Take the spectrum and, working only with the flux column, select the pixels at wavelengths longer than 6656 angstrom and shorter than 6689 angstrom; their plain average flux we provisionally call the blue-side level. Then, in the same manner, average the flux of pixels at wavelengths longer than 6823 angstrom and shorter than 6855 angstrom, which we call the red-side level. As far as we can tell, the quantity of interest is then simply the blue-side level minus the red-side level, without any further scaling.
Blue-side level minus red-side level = 0.13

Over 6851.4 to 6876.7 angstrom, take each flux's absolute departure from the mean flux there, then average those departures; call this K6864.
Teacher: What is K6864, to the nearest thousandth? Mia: 0.106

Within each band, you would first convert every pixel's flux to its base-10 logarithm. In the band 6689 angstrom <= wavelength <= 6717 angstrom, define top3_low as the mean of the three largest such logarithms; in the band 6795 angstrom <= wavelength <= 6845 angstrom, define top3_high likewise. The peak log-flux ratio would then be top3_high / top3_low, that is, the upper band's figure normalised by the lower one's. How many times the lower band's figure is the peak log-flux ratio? 0.95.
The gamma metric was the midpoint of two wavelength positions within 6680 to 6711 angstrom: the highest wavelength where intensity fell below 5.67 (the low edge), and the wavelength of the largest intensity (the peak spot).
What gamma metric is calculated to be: 6704.7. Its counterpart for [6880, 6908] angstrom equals 6900.5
